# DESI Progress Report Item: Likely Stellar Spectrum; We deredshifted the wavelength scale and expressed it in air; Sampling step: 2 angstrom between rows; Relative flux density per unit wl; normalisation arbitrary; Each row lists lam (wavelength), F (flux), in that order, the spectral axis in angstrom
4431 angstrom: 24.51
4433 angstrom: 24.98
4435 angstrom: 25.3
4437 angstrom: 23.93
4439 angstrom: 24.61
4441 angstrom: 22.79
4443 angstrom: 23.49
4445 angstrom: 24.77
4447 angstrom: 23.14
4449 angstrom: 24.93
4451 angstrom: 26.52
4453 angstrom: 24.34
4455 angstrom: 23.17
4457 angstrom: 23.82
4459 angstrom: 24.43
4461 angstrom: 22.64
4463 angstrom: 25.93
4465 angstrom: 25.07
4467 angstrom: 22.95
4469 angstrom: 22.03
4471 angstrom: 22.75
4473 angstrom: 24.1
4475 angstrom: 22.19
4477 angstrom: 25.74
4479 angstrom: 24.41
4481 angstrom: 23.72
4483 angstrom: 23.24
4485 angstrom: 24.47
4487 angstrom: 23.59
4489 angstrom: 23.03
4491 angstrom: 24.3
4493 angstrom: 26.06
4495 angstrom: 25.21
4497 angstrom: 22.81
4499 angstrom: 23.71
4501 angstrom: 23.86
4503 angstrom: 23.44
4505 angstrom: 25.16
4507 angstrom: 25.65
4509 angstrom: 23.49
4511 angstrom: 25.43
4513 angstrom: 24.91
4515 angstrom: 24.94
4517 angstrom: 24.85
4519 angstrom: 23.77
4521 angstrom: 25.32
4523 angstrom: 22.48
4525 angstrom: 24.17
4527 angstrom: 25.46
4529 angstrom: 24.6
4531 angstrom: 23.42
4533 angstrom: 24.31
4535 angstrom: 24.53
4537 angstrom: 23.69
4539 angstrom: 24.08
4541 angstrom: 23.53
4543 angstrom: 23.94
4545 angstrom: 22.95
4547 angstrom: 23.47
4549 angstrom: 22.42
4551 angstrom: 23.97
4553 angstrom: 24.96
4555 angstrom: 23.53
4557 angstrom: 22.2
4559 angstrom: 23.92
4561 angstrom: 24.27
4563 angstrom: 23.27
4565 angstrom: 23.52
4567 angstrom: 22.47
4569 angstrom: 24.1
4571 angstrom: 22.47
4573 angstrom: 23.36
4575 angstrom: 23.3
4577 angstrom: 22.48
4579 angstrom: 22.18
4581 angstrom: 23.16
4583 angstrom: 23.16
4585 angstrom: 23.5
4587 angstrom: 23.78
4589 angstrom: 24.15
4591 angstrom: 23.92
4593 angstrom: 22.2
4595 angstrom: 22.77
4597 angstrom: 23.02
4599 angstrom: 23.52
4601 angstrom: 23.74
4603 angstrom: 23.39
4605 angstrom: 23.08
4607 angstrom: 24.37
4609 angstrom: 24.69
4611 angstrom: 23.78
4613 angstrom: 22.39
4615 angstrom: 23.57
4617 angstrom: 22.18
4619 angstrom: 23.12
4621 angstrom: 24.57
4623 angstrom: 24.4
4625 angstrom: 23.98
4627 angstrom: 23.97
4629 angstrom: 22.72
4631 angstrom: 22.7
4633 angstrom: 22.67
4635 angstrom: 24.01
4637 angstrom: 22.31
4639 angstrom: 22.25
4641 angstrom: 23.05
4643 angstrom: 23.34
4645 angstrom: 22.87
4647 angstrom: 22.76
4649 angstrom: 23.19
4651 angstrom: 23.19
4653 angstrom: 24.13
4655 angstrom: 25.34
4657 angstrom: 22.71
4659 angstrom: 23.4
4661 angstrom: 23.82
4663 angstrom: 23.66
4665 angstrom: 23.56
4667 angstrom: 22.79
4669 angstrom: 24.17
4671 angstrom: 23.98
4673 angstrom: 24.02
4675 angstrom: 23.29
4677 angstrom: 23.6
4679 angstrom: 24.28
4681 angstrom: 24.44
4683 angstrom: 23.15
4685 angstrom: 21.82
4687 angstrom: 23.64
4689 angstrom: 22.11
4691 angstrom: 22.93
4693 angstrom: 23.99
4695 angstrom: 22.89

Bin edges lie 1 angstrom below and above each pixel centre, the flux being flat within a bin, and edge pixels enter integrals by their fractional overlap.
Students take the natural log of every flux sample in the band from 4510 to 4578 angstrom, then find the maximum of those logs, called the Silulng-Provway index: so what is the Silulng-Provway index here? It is 3.24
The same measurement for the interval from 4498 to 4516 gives 3.24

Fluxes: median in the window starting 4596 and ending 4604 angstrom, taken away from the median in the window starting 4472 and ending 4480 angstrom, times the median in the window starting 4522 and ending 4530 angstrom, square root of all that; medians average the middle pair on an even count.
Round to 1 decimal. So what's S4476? 4.4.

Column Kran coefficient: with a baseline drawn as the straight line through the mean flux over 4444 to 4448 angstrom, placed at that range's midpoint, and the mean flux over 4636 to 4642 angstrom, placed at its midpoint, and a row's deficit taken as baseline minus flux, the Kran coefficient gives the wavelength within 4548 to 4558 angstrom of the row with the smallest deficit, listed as 4553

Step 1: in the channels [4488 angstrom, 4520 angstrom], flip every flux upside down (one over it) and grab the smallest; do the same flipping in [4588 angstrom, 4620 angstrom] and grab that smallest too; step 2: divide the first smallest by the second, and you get 0.95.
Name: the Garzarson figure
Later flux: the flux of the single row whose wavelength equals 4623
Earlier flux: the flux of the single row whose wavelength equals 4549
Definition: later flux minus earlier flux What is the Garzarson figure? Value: 2.0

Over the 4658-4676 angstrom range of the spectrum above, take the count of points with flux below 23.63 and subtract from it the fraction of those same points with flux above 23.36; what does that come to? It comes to 3.2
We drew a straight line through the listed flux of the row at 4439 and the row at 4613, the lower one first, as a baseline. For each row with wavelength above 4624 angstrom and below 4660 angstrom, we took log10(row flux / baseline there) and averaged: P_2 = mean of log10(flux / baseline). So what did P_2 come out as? 0.023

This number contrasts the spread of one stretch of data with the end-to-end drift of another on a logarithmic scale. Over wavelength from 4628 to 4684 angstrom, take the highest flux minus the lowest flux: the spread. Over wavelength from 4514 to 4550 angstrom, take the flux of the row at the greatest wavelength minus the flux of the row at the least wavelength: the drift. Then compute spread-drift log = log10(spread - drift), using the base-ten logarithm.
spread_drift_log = 0.7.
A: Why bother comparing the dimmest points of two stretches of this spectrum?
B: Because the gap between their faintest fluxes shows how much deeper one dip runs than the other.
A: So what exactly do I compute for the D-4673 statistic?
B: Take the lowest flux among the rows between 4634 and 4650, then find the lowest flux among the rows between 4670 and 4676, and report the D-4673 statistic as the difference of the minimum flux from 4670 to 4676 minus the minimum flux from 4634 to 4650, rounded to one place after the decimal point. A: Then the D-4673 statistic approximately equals 1.0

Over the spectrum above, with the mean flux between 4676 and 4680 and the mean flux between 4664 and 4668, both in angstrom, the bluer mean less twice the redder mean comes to -24.7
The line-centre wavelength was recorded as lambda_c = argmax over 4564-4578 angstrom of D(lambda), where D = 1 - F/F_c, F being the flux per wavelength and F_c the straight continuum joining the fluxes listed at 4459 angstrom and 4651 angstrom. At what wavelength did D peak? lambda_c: 4567 angstrom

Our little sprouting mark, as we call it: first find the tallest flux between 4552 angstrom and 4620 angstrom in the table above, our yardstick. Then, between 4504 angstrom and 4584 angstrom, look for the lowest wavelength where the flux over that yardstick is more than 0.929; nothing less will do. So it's 4505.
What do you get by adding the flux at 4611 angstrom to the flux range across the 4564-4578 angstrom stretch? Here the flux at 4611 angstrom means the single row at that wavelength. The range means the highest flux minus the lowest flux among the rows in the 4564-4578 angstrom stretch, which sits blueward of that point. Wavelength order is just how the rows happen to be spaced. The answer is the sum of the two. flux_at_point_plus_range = 25.4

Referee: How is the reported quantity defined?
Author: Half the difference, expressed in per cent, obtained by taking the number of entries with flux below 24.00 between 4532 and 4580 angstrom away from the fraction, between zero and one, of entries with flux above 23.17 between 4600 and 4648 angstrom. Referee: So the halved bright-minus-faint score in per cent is -875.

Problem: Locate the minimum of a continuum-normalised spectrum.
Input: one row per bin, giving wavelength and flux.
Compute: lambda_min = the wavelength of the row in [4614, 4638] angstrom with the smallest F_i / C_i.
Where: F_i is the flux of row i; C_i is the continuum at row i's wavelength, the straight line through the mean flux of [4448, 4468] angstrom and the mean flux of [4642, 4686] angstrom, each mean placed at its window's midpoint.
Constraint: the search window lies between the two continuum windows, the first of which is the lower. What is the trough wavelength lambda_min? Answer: 4617 angstrom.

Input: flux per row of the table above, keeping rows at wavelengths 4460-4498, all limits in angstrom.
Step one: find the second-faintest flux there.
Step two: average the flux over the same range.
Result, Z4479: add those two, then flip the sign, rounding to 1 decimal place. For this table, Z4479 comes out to -46.1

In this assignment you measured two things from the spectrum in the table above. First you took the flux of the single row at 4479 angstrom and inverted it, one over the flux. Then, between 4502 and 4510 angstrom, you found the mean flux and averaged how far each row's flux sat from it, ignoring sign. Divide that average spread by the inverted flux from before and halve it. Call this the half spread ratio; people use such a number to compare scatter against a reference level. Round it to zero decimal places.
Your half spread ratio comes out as 12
